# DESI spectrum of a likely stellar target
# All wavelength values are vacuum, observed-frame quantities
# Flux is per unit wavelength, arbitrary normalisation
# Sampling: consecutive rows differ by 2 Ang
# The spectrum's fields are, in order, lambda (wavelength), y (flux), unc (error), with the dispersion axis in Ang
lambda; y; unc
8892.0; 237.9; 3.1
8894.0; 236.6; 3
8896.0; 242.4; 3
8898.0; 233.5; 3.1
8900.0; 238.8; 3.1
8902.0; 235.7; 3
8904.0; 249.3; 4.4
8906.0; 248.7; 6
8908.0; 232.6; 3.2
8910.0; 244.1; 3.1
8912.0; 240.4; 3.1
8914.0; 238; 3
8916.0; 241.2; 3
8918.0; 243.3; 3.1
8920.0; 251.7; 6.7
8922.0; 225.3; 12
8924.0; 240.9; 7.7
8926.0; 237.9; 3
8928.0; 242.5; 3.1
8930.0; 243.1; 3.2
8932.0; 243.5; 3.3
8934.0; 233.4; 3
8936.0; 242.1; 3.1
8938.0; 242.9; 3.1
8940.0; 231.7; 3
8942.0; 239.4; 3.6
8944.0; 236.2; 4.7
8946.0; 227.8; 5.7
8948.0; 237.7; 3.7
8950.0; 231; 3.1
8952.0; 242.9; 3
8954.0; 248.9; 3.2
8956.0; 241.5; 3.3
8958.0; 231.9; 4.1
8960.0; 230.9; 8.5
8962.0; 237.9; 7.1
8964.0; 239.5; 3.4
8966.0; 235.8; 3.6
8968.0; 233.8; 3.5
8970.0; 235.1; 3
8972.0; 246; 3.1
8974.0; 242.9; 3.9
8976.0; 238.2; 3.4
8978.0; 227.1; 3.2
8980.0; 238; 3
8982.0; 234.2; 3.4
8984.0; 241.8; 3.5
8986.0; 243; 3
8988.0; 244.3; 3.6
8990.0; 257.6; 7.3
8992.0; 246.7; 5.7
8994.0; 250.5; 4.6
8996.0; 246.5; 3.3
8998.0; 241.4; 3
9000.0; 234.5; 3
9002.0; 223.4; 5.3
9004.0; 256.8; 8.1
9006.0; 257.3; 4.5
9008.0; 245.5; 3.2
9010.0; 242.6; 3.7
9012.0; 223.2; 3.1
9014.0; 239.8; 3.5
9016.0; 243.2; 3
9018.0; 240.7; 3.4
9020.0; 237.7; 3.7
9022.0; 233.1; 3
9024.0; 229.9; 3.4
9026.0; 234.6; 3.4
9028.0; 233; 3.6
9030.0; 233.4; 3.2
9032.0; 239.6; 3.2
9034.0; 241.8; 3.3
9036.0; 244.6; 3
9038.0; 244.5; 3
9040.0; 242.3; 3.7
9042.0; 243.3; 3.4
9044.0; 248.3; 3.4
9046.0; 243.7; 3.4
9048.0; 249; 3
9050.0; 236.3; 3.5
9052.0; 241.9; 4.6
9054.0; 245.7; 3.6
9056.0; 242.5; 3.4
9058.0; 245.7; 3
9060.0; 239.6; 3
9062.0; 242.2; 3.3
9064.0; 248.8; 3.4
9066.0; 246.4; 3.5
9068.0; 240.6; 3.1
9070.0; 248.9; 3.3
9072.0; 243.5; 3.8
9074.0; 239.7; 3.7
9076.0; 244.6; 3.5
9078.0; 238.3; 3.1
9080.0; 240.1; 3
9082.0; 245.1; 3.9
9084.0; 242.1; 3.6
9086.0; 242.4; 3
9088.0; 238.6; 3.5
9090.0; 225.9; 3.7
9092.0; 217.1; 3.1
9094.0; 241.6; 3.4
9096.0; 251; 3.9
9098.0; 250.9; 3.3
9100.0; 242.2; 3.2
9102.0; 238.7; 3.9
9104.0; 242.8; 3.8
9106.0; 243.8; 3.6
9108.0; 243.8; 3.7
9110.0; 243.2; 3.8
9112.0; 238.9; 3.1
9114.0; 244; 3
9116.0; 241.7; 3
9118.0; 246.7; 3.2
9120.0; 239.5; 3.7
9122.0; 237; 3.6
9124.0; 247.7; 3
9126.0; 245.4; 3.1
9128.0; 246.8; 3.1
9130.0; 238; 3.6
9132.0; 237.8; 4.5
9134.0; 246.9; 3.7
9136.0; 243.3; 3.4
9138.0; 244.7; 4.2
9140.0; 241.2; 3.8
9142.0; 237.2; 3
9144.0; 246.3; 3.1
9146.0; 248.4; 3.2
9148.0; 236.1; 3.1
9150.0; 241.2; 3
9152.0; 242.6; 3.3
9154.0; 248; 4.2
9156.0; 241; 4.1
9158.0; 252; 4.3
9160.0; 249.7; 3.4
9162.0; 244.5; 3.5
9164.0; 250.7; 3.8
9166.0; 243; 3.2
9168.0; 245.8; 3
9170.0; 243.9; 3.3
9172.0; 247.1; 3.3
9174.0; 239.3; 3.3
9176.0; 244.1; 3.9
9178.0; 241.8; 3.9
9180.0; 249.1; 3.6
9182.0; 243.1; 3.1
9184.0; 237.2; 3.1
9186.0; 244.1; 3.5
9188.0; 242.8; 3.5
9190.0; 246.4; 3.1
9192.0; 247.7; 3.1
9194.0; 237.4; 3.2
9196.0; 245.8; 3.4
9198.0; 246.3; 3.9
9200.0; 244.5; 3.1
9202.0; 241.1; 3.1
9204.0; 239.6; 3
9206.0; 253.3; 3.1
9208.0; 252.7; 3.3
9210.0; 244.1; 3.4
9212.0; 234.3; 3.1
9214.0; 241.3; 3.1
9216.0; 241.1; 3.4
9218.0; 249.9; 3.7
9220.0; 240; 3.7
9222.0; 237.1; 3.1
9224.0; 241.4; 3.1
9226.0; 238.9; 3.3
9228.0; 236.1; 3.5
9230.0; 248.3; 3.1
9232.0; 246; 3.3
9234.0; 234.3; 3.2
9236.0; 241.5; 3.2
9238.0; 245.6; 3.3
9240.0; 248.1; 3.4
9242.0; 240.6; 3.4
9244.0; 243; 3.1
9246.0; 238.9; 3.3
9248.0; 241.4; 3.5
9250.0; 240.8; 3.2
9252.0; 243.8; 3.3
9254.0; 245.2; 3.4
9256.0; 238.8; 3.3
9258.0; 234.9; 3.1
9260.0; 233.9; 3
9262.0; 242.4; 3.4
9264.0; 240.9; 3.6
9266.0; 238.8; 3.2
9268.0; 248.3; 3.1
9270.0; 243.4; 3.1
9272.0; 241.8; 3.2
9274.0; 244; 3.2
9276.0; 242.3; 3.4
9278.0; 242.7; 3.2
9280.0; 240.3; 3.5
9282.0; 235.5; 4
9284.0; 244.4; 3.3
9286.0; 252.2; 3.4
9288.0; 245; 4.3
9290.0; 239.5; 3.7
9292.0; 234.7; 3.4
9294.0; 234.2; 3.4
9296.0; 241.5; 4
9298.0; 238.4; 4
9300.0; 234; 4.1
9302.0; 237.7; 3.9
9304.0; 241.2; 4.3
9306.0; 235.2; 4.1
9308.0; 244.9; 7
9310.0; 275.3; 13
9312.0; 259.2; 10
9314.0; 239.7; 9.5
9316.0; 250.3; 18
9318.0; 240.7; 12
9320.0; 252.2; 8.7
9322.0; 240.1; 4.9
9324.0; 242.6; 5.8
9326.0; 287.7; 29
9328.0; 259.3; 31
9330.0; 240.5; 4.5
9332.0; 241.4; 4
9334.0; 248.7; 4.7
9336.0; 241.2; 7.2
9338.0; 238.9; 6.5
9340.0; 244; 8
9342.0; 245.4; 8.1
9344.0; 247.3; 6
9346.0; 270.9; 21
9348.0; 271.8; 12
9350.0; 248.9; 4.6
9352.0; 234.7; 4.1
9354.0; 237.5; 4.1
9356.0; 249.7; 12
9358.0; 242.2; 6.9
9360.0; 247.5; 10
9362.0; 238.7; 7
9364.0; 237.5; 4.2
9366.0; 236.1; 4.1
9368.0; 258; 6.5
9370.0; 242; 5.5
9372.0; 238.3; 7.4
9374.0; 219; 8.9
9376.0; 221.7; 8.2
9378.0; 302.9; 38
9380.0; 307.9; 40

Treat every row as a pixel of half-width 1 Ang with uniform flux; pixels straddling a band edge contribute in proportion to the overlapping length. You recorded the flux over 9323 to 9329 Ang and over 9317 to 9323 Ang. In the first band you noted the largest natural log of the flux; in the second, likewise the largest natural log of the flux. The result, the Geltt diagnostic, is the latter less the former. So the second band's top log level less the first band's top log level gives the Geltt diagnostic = -0.13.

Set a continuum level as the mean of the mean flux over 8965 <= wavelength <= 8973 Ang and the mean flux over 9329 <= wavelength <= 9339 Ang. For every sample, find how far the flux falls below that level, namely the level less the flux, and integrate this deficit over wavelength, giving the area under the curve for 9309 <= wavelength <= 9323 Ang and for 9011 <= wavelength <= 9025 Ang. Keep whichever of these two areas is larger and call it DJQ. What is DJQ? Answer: 64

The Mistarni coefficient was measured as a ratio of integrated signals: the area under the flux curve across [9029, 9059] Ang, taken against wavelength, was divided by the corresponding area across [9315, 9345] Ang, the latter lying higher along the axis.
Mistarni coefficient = 0.979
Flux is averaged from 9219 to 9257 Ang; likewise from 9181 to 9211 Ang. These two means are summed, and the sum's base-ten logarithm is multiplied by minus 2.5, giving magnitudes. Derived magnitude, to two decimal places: -6.72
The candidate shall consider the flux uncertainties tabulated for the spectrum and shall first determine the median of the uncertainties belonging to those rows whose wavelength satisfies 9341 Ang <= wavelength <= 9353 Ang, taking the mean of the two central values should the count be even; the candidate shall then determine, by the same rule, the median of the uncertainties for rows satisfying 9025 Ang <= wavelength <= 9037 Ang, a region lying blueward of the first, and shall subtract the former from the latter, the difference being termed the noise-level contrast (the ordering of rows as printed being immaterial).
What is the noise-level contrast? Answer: -3.8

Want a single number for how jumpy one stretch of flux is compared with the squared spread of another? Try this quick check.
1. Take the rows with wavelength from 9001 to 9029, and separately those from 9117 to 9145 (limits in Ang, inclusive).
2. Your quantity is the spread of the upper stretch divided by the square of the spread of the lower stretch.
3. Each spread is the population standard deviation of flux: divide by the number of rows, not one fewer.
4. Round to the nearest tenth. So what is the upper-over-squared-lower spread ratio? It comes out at 0.0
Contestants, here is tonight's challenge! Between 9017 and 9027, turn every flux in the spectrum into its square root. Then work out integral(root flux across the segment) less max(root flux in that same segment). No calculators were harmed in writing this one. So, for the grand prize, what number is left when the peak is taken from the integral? 138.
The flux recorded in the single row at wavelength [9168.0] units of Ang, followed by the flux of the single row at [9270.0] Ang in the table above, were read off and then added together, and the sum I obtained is 489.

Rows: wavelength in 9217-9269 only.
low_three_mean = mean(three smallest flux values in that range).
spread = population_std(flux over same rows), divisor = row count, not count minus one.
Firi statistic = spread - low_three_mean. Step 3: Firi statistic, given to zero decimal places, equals -230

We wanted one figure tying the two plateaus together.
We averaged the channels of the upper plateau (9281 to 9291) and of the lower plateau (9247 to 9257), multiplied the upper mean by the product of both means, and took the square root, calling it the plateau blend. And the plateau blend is 3785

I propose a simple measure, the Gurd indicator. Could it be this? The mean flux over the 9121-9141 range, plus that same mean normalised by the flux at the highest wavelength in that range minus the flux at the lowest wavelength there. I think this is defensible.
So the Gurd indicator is 301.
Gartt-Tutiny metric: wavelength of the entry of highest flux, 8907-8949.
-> 8920.0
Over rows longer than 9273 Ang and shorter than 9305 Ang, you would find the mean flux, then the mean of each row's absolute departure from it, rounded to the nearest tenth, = 3.7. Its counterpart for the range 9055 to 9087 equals 2.6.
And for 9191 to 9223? 4.5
